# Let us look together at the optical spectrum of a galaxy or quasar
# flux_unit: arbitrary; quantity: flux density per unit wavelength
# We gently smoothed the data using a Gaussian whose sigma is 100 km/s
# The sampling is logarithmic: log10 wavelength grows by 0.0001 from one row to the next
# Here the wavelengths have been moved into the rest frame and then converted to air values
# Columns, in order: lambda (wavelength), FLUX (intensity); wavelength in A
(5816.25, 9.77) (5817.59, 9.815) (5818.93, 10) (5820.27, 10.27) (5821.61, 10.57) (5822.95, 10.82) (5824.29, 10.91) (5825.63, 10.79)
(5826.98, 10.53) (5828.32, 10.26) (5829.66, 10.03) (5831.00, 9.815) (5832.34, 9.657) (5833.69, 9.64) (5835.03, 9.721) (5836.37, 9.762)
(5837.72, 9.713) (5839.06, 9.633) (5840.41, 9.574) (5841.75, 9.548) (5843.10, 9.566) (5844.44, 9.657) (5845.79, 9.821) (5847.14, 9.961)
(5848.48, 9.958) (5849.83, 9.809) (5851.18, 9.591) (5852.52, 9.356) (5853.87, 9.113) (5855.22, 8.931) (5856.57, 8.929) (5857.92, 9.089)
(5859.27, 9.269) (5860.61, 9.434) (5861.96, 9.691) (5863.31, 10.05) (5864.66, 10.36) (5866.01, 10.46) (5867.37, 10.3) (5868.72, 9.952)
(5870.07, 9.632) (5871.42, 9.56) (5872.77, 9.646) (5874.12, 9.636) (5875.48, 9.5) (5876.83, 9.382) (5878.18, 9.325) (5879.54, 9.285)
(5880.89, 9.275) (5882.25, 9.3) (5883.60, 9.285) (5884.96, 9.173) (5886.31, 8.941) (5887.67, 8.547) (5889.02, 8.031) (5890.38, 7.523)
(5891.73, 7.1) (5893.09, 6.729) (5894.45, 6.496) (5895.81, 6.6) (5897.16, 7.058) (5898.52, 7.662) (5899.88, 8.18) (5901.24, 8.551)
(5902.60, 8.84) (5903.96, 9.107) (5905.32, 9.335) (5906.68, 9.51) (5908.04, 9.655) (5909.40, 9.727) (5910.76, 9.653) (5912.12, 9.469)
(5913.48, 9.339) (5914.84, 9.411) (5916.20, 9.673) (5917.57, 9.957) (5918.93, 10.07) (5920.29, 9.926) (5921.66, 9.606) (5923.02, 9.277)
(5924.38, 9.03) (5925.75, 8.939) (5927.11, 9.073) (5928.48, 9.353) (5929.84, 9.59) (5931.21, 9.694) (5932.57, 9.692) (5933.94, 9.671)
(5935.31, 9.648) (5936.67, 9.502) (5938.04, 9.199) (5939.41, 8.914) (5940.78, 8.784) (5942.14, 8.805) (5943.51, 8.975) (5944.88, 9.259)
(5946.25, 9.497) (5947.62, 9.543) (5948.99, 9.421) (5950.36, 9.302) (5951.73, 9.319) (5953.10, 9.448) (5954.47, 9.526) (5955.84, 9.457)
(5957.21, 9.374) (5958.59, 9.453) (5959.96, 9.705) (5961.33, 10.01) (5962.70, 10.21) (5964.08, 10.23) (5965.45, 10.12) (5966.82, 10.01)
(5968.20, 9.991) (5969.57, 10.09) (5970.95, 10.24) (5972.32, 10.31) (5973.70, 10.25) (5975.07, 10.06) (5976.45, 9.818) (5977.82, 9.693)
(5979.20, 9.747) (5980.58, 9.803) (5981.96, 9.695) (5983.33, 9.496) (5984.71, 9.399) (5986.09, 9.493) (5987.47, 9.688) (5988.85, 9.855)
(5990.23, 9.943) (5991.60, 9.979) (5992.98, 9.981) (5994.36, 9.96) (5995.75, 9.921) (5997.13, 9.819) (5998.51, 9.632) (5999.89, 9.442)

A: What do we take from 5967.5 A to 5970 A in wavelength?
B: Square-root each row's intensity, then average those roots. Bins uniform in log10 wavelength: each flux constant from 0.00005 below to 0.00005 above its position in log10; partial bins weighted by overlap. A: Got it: 3.17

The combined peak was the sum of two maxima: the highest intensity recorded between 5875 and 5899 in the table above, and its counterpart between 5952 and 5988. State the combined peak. 19.8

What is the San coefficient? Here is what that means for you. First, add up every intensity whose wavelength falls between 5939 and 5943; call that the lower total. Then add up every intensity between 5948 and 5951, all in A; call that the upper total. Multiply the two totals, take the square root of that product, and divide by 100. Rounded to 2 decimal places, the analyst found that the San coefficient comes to 0.22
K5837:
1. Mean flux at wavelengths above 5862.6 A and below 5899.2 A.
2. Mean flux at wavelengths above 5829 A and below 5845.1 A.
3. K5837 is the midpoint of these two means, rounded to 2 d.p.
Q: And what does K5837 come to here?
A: 9.27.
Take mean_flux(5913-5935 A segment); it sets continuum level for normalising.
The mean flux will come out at 9.5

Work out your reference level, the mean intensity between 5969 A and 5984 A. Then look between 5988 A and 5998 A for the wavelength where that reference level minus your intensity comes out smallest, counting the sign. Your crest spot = 5992.98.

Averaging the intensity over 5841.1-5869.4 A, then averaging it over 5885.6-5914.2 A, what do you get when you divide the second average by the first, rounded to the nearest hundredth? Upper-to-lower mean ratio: 0.87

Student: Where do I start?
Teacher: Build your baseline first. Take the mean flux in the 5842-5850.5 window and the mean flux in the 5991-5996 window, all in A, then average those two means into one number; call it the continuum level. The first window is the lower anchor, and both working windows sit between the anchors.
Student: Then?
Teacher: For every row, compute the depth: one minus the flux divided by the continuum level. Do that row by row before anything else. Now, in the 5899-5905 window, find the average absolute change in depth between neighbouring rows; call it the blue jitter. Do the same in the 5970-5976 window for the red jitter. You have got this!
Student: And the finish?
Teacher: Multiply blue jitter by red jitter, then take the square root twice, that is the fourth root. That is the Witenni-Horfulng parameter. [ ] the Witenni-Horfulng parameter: 0.136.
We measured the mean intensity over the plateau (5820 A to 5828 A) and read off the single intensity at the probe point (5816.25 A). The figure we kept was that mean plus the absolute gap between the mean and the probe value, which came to 11.5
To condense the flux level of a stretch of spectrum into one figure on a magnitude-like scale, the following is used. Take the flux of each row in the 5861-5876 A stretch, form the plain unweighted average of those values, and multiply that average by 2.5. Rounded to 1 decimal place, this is 24.7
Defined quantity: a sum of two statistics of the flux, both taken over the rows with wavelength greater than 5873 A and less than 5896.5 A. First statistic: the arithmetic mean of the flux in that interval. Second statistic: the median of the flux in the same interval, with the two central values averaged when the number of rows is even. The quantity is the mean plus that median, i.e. 17.7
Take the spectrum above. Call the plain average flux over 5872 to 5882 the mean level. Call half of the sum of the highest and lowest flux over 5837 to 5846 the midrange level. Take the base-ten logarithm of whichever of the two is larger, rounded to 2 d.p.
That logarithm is 0.99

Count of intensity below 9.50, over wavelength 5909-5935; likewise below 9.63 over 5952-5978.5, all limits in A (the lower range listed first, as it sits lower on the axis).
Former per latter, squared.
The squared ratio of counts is 2.56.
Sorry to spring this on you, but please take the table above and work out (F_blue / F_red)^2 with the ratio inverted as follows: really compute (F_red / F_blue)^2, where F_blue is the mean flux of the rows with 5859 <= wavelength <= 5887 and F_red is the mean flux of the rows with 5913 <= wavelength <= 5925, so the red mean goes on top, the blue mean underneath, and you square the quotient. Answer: 1.00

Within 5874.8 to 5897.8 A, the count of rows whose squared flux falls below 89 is 16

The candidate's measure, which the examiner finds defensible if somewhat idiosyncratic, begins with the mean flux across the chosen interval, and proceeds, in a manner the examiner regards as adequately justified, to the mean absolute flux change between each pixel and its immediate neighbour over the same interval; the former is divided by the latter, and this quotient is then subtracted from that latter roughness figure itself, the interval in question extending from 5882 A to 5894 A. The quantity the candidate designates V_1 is -25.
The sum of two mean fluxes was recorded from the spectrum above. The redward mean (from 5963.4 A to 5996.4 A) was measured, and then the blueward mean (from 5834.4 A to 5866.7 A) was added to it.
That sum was 19.5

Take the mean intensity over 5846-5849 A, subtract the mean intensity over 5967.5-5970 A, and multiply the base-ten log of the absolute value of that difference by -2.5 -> 2.7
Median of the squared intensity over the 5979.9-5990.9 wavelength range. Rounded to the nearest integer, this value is 94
